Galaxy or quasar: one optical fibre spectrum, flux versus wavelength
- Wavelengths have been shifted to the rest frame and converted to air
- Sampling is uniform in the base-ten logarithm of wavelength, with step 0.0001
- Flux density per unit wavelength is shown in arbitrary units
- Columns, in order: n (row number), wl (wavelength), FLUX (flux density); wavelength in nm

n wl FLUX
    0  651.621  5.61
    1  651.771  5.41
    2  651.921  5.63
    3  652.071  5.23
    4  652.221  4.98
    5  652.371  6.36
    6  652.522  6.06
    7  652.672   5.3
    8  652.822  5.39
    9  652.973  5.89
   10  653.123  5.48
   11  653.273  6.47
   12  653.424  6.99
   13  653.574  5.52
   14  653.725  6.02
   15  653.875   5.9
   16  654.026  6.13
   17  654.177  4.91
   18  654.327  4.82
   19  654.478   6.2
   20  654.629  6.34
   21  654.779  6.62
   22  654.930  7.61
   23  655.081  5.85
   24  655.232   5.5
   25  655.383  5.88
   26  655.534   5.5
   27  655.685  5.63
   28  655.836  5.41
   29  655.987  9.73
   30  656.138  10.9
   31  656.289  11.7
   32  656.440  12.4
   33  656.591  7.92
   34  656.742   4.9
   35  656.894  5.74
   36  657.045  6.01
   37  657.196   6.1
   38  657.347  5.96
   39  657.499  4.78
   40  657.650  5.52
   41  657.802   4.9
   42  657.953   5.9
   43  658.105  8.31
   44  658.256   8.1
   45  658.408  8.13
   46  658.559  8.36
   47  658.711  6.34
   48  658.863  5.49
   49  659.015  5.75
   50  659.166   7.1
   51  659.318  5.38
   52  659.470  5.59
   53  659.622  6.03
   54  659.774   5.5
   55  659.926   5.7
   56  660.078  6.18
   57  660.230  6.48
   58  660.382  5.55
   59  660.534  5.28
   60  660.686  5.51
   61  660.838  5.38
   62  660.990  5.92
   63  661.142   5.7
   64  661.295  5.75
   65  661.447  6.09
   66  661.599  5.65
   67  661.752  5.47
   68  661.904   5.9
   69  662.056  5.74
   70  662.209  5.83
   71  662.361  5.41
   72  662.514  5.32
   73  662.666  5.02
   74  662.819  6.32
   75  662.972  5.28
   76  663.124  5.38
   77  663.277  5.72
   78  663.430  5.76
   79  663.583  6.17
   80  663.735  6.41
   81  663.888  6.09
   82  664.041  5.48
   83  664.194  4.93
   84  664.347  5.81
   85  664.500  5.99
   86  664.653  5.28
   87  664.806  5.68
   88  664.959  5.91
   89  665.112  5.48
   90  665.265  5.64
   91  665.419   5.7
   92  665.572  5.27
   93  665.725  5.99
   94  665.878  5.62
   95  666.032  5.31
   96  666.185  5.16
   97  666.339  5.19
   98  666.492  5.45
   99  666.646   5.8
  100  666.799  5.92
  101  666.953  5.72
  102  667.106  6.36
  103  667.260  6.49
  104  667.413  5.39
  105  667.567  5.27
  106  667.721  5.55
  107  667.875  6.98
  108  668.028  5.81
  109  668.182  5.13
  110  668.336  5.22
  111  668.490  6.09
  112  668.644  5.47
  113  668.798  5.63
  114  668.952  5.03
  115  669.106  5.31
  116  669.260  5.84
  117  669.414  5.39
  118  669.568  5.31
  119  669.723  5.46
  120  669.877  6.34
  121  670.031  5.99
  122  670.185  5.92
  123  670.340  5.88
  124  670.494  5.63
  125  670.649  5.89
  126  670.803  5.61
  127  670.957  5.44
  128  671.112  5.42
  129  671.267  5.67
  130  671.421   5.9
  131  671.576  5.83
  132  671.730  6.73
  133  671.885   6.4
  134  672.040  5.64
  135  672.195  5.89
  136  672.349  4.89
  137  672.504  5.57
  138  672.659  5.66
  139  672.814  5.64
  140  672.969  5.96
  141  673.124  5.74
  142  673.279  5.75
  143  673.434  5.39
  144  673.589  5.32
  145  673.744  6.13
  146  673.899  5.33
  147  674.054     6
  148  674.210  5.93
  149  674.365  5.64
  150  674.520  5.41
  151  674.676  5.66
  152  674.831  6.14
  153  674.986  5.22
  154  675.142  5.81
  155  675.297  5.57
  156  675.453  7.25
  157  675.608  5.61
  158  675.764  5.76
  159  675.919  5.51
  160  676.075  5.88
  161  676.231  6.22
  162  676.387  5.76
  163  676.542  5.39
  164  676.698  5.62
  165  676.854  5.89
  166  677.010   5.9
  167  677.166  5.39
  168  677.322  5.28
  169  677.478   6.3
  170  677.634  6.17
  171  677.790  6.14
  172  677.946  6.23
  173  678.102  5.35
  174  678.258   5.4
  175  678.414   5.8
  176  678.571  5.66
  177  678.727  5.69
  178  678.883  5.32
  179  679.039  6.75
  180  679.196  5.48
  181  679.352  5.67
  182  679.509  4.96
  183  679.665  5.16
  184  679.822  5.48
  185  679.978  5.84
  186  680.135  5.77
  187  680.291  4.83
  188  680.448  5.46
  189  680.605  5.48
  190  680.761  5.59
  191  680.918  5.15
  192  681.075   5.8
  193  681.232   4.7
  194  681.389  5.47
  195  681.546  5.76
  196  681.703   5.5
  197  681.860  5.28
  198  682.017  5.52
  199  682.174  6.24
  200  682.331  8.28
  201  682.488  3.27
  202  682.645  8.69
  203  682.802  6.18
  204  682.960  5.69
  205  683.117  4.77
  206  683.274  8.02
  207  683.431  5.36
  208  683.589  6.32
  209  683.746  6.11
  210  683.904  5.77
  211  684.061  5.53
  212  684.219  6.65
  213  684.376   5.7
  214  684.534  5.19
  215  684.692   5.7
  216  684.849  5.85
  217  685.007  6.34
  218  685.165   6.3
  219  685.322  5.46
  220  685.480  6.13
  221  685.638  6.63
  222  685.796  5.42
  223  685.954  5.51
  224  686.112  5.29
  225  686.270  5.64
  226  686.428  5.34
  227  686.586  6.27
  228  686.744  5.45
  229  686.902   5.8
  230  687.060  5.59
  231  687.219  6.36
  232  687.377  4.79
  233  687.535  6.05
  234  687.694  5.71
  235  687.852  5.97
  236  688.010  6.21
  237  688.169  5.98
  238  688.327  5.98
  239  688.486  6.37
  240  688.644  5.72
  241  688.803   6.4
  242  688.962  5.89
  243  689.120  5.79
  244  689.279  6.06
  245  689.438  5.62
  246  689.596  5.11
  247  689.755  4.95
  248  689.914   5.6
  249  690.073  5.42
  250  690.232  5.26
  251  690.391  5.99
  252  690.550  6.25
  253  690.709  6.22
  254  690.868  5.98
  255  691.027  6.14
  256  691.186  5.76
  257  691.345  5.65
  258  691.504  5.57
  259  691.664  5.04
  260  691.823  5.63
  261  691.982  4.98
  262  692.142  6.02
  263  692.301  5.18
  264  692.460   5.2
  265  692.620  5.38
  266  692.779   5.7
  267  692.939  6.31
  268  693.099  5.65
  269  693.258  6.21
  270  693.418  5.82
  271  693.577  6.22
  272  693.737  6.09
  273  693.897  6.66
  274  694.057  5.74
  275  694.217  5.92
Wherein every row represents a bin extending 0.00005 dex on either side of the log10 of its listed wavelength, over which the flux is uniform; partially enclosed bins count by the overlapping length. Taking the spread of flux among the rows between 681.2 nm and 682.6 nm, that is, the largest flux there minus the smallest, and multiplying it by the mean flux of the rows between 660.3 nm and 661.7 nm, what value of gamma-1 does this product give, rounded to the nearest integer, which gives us 28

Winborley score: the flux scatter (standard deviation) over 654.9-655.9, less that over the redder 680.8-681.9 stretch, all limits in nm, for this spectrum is 0.4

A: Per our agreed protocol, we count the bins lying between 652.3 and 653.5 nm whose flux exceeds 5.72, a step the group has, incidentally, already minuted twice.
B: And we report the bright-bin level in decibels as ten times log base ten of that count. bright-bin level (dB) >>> 7.0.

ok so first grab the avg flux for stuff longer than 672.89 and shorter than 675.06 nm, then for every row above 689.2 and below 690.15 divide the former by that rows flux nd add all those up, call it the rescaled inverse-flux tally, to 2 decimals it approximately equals 6.28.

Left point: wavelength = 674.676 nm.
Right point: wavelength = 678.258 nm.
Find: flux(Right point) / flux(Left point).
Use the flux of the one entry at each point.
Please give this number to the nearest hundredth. 0.95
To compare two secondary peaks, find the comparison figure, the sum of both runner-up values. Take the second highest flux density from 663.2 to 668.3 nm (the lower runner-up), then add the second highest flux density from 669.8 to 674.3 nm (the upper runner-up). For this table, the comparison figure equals 12.9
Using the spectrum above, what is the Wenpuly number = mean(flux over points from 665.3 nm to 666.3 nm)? 5.5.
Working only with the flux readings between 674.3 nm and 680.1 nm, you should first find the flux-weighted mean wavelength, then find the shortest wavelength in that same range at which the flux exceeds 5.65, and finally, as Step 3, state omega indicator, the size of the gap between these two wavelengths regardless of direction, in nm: 2.47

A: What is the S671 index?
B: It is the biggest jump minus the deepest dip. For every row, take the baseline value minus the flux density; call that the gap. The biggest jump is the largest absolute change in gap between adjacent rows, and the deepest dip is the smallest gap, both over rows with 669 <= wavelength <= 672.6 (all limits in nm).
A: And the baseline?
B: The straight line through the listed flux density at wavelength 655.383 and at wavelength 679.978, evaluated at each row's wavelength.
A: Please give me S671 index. 1.9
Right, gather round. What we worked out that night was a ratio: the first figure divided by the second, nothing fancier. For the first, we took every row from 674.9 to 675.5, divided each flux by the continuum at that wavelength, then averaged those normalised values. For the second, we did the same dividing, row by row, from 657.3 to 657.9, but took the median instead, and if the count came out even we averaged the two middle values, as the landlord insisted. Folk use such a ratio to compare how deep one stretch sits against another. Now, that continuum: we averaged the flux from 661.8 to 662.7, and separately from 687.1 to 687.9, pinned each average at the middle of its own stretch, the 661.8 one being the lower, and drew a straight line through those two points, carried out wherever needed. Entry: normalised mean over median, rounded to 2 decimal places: 1.11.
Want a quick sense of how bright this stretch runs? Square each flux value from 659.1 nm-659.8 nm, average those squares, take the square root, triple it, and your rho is 17.9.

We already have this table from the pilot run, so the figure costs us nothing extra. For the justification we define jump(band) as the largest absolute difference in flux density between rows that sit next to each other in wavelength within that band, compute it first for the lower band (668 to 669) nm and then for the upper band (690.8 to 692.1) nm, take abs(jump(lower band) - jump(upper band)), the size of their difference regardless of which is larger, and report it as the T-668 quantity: 0.22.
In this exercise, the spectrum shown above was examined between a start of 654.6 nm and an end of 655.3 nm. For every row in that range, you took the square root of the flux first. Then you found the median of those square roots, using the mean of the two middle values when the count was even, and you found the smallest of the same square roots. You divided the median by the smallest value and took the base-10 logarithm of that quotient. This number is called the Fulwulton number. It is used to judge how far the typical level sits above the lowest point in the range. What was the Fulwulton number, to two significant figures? 0.031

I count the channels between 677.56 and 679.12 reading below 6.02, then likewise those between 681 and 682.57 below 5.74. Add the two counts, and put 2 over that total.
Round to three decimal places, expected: 0.167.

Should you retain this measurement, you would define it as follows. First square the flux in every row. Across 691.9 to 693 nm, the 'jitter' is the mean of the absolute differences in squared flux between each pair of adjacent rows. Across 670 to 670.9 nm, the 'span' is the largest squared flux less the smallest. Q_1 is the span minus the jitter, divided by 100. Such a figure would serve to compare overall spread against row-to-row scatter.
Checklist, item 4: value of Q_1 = -0.012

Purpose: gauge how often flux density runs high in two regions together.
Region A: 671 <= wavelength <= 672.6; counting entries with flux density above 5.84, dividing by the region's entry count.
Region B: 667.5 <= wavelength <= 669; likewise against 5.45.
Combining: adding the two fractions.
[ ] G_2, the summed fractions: 1.00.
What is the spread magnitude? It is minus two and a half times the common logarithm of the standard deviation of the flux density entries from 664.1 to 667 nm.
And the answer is 1.3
